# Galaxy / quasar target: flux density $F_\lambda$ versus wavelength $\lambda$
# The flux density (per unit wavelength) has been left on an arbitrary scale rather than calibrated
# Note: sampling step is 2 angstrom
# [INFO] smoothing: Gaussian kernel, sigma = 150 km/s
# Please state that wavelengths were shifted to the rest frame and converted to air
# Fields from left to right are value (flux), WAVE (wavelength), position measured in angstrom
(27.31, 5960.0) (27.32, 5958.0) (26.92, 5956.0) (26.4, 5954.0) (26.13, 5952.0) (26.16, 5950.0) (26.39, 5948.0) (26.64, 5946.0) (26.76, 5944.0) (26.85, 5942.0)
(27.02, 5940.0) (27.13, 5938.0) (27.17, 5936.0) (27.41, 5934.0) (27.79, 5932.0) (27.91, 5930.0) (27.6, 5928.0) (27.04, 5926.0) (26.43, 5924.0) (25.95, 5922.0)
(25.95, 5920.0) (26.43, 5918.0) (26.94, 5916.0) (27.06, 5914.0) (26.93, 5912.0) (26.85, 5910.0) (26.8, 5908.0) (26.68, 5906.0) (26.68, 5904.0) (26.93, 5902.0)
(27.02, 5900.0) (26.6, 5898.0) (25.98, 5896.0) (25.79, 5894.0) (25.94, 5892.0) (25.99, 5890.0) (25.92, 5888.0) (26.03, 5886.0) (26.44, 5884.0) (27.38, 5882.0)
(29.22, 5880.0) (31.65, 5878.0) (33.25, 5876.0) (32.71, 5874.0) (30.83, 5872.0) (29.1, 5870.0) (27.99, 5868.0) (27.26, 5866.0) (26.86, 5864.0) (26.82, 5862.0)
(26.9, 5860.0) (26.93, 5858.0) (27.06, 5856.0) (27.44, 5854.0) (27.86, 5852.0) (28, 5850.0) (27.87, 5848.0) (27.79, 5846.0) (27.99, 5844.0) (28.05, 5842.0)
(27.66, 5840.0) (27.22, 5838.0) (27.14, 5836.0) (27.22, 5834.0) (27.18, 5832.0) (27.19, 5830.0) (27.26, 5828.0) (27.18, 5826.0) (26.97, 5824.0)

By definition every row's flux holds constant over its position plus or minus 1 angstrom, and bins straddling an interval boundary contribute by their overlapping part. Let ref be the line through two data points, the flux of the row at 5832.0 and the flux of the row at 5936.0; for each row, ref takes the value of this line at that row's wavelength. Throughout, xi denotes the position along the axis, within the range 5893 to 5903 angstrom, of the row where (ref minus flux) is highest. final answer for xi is 5894.0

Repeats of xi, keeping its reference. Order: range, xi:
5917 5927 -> 5920.0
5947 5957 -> 5952.0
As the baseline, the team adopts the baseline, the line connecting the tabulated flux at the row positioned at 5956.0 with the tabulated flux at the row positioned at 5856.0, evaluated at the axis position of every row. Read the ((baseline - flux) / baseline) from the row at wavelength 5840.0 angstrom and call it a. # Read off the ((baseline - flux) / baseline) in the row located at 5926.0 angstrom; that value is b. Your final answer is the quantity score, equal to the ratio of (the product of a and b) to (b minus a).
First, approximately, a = -0.021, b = -0.003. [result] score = 0.003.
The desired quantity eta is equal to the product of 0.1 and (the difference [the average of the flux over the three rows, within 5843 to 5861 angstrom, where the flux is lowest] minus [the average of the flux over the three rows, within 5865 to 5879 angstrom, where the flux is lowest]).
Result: -0.115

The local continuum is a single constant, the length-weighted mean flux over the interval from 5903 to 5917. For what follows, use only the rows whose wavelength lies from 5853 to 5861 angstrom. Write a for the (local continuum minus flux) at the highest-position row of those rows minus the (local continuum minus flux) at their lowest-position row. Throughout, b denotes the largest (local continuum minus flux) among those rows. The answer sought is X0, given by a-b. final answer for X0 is 0.6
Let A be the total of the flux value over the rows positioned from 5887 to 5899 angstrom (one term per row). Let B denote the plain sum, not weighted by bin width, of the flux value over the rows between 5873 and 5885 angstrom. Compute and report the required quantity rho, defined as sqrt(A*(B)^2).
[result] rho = 2258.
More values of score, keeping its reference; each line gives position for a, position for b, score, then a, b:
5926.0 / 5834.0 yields -0.007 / -0.003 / -0.005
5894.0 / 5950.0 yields -0.078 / 0.045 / 0.029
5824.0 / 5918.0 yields 0.007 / 0.005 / 0.020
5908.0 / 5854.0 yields 0.005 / 0.007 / -0.014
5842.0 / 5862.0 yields -0.007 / -0.036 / 0.009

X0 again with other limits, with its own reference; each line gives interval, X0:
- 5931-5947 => 0.9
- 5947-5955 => -0.7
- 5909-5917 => -0.1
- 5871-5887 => 4.0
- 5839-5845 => 0.5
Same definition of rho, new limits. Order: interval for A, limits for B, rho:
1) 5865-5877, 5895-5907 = 2152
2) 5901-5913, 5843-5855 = 2118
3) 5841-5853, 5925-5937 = 2135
